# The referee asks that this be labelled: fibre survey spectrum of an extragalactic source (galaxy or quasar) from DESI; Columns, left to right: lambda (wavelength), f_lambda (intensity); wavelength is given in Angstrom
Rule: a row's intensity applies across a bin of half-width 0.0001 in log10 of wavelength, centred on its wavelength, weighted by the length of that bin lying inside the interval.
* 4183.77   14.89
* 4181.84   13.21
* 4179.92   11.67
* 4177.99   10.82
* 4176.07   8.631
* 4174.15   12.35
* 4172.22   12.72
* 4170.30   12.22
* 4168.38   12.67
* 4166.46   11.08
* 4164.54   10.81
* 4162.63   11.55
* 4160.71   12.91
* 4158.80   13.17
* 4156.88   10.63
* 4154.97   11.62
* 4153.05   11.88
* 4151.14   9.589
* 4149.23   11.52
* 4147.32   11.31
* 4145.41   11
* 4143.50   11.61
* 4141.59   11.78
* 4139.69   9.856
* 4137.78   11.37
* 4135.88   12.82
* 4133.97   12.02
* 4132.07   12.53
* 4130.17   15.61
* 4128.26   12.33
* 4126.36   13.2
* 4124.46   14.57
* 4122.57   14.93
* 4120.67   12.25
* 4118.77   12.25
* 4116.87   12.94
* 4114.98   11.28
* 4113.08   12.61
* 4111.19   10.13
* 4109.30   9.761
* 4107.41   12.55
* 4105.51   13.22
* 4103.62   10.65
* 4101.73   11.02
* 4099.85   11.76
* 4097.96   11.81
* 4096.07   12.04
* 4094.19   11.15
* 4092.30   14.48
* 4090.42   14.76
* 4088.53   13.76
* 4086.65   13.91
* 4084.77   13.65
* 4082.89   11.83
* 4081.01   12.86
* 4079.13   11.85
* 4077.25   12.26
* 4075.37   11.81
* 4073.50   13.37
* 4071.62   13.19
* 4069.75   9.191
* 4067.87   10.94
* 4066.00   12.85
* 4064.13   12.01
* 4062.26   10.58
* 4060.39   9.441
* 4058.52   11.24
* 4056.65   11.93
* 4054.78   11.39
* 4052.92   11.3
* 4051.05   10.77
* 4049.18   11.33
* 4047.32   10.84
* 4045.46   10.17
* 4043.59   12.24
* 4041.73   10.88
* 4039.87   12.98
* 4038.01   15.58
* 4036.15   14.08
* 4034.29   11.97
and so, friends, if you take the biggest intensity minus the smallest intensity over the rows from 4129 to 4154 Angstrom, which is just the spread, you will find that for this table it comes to 6.0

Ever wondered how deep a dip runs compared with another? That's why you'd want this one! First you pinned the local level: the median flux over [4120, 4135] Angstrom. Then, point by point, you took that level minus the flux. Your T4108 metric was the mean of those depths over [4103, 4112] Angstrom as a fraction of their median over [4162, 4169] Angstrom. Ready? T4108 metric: 1.0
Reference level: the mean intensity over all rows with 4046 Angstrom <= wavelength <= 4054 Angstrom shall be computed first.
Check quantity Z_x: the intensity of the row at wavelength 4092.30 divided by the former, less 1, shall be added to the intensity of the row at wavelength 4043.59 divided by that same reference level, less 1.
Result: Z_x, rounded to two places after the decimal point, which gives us 0.42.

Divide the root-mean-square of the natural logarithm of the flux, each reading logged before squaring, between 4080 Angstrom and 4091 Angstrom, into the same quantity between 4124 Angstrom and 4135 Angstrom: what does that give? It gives 1.00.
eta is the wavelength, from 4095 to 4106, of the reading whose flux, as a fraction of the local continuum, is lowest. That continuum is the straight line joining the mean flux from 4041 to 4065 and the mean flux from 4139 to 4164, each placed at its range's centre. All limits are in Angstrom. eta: 4103.62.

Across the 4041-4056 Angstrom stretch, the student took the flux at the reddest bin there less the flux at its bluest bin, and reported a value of 0.5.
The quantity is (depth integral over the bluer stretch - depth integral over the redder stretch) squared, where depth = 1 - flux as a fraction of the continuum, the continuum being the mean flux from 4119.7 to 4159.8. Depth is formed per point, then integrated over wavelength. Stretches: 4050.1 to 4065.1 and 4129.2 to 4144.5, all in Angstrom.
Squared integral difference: 1.9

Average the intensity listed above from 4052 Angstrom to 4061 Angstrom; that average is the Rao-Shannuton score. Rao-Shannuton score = 11.1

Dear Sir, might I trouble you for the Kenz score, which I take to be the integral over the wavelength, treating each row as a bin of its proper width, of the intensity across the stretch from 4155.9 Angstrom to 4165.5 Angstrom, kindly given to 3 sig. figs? 113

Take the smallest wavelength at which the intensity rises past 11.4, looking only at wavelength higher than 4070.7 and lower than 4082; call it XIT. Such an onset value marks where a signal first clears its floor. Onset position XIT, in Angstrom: 4071.62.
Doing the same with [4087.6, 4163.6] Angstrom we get 4088.53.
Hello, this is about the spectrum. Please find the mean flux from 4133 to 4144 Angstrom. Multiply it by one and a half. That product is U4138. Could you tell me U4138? 17.4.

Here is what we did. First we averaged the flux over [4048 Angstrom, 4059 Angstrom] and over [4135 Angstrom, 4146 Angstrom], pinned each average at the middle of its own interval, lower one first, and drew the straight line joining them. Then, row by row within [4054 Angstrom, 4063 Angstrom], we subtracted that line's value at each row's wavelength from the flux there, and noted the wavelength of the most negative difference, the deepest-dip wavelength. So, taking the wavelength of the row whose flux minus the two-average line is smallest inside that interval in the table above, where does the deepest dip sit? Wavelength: 4060.39 Angstrom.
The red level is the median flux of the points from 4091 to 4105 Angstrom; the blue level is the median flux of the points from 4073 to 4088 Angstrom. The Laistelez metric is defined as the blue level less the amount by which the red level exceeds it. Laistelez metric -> 13.4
